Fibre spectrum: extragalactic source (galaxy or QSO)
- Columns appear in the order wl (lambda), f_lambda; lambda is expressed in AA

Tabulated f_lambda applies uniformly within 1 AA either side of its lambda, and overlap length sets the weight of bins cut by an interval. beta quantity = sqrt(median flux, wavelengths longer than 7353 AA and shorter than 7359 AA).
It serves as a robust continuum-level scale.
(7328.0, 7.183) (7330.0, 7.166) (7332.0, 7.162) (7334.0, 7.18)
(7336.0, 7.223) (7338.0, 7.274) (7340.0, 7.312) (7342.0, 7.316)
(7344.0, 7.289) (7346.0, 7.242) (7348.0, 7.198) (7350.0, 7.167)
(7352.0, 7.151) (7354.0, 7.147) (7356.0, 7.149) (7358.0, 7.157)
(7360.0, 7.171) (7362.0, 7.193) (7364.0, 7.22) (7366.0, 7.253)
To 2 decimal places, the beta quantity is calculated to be 2.67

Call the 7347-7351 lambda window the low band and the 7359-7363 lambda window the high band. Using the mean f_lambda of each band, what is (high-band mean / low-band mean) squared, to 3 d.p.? 1.000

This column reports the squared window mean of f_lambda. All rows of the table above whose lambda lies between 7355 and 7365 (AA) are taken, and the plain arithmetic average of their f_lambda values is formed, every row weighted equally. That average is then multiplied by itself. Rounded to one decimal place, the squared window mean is 51.5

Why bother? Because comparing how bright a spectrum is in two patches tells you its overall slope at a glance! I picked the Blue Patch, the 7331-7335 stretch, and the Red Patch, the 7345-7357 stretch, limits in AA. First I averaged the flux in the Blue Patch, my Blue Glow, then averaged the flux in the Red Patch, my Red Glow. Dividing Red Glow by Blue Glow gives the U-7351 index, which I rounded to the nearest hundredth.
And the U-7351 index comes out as 1.00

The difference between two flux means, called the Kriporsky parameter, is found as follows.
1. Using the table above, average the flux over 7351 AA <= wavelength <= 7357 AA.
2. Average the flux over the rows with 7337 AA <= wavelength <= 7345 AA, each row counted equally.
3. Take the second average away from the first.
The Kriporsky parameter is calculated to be -0.15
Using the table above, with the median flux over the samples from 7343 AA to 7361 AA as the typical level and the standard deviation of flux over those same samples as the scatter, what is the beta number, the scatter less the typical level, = -7.12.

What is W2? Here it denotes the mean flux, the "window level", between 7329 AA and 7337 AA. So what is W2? 7.18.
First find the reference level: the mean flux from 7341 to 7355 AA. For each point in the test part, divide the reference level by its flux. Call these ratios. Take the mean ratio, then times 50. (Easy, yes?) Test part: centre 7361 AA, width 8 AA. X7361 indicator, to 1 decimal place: 50.2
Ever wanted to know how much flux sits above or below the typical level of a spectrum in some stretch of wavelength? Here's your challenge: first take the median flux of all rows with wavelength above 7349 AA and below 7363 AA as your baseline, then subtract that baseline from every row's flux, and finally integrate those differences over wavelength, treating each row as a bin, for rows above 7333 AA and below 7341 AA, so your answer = 0.7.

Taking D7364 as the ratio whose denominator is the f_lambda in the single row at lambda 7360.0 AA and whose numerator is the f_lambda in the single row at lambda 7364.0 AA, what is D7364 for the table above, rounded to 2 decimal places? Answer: 1.01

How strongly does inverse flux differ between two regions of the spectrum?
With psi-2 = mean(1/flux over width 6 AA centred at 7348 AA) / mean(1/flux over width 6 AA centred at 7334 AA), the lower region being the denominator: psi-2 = 1.00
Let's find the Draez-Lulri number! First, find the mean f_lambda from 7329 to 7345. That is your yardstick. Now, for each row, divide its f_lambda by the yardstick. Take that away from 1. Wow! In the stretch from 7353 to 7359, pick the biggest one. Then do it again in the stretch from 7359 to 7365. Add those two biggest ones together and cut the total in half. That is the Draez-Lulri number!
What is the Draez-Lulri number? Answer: 0.0112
